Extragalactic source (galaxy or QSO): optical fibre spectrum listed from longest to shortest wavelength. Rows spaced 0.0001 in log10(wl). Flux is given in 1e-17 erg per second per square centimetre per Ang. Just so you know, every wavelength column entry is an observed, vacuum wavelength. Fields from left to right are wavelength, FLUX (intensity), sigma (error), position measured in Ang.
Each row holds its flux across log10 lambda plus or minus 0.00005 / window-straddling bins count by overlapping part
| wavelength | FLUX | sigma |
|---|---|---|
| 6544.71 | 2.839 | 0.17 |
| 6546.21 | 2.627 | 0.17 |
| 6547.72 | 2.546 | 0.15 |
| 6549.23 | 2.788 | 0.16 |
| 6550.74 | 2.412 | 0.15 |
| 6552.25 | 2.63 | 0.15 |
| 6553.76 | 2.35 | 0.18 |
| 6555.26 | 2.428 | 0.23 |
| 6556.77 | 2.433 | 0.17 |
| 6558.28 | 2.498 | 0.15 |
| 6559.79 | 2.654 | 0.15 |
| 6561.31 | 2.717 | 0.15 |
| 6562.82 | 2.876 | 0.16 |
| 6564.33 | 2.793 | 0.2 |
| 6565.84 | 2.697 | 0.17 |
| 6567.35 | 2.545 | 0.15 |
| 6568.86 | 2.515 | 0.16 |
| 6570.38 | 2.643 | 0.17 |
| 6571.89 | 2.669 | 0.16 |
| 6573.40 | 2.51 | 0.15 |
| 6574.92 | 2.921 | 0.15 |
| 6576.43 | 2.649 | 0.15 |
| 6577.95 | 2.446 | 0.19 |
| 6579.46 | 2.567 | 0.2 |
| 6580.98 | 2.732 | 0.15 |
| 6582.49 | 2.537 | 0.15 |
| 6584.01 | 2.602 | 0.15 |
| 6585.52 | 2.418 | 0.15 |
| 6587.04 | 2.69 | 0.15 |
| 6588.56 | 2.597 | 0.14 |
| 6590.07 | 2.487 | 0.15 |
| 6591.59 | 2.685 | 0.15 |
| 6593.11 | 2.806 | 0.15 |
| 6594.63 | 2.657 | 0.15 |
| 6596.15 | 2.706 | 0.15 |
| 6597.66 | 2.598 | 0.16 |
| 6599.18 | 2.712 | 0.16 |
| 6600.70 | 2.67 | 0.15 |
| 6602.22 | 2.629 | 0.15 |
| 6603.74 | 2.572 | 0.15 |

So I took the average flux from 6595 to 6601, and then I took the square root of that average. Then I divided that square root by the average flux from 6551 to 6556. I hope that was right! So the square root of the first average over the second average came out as 0.66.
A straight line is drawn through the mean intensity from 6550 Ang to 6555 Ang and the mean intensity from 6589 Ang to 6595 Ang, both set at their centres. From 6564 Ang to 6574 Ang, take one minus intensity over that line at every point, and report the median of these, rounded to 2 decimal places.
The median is -0.04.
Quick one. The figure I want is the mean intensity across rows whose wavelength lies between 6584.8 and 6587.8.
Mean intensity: 2.55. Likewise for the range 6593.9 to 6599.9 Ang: 2.67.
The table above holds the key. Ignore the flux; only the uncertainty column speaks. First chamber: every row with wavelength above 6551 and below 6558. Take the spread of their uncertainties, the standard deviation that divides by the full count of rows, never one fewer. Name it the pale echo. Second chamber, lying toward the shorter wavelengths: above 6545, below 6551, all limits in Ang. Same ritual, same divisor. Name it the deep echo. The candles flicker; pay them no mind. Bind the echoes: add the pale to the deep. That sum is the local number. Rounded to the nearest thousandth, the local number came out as 0.038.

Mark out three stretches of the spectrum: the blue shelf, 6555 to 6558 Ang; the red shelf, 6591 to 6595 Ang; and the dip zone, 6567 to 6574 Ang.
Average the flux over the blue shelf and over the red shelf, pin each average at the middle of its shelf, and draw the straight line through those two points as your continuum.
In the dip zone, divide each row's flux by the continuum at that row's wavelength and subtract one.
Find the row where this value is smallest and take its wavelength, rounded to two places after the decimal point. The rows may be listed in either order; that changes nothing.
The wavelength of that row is 6573.40 Ang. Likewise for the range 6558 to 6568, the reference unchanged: 6567.35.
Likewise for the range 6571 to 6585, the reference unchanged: 6577.95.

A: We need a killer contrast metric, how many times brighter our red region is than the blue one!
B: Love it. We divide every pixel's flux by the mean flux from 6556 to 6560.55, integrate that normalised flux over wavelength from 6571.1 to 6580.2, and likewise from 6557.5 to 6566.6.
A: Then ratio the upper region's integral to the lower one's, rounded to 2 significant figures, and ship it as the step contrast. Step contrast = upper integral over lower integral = 0.97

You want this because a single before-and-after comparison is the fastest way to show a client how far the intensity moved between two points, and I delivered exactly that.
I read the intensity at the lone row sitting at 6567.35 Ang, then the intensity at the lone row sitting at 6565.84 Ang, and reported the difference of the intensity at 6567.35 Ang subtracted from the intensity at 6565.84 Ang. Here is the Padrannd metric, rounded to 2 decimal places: 0.15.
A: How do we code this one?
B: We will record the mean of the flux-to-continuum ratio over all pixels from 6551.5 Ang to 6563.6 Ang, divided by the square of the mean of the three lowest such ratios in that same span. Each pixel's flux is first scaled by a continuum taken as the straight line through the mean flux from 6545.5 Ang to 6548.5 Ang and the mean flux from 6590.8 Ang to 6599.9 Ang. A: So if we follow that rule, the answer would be 1.16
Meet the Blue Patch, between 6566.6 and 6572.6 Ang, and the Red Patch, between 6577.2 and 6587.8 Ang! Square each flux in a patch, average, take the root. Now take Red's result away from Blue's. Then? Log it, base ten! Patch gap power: -1.67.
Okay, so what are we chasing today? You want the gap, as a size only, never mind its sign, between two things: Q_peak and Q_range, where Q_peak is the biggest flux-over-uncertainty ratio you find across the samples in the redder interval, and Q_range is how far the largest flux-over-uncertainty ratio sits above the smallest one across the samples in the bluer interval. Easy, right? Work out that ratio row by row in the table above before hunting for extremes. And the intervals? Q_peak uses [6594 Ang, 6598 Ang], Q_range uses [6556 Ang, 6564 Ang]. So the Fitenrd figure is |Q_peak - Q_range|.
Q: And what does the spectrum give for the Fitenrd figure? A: 14.2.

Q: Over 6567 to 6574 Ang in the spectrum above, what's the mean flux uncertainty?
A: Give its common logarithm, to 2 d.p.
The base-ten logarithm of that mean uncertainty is -0.80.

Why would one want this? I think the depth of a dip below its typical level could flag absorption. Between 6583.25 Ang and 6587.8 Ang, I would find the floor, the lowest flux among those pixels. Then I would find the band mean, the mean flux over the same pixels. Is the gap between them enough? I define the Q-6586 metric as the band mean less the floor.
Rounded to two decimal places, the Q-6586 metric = 0.15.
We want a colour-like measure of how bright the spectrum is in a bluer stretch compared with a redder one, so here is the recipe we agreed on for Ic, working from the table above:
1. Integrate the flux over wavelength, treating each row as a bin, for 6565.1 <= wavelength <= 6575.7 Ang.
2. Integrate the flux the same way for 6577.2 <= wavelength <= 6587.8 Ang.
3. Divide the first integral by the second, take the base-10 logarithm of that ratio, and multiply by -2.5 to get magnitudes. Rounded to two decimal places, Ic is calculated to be -0.03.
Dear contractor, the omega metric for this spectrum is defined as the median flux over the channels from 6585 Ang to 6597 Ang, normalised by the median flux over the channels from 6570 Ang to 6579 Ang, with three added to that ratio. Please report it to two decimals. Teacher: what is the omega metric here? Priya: 4.01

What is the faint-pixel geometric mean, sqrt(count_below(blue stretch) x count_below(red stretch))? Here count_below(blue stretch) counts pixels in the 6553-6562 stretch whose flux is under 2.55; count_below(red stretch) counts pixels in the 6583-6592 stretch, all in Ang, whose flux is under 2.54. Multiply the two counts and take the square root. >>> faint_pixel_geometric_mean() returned 2.8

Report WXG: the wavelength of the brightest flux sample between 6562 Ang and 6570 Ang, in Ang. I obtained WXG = 6562.82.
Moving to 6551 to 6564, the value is 6562.82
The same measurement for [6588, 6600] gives 6593.11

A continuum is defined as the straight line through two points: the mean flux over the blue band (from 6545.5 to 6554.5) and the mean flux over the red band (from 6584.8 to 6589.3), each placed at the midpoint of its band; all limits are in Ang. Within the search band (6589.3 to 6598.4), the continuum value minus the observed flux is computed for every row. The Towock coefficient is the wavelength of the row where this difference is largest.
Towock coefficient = 6590.07 Ang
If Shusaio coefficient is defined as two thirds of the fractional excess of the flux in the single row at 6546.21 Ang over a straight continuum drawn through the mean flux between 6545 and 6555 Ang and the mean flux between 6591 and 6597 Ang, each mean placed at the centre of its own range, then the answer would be 0.02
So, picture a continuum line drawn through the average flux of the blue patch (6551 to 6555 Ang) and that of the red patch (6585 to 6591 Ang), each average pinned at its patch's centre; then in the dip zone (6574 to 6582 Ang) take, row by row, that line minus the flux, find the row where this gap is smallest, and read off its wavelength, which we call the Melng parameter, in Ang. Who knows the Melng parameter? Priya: 6574.92 Ang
